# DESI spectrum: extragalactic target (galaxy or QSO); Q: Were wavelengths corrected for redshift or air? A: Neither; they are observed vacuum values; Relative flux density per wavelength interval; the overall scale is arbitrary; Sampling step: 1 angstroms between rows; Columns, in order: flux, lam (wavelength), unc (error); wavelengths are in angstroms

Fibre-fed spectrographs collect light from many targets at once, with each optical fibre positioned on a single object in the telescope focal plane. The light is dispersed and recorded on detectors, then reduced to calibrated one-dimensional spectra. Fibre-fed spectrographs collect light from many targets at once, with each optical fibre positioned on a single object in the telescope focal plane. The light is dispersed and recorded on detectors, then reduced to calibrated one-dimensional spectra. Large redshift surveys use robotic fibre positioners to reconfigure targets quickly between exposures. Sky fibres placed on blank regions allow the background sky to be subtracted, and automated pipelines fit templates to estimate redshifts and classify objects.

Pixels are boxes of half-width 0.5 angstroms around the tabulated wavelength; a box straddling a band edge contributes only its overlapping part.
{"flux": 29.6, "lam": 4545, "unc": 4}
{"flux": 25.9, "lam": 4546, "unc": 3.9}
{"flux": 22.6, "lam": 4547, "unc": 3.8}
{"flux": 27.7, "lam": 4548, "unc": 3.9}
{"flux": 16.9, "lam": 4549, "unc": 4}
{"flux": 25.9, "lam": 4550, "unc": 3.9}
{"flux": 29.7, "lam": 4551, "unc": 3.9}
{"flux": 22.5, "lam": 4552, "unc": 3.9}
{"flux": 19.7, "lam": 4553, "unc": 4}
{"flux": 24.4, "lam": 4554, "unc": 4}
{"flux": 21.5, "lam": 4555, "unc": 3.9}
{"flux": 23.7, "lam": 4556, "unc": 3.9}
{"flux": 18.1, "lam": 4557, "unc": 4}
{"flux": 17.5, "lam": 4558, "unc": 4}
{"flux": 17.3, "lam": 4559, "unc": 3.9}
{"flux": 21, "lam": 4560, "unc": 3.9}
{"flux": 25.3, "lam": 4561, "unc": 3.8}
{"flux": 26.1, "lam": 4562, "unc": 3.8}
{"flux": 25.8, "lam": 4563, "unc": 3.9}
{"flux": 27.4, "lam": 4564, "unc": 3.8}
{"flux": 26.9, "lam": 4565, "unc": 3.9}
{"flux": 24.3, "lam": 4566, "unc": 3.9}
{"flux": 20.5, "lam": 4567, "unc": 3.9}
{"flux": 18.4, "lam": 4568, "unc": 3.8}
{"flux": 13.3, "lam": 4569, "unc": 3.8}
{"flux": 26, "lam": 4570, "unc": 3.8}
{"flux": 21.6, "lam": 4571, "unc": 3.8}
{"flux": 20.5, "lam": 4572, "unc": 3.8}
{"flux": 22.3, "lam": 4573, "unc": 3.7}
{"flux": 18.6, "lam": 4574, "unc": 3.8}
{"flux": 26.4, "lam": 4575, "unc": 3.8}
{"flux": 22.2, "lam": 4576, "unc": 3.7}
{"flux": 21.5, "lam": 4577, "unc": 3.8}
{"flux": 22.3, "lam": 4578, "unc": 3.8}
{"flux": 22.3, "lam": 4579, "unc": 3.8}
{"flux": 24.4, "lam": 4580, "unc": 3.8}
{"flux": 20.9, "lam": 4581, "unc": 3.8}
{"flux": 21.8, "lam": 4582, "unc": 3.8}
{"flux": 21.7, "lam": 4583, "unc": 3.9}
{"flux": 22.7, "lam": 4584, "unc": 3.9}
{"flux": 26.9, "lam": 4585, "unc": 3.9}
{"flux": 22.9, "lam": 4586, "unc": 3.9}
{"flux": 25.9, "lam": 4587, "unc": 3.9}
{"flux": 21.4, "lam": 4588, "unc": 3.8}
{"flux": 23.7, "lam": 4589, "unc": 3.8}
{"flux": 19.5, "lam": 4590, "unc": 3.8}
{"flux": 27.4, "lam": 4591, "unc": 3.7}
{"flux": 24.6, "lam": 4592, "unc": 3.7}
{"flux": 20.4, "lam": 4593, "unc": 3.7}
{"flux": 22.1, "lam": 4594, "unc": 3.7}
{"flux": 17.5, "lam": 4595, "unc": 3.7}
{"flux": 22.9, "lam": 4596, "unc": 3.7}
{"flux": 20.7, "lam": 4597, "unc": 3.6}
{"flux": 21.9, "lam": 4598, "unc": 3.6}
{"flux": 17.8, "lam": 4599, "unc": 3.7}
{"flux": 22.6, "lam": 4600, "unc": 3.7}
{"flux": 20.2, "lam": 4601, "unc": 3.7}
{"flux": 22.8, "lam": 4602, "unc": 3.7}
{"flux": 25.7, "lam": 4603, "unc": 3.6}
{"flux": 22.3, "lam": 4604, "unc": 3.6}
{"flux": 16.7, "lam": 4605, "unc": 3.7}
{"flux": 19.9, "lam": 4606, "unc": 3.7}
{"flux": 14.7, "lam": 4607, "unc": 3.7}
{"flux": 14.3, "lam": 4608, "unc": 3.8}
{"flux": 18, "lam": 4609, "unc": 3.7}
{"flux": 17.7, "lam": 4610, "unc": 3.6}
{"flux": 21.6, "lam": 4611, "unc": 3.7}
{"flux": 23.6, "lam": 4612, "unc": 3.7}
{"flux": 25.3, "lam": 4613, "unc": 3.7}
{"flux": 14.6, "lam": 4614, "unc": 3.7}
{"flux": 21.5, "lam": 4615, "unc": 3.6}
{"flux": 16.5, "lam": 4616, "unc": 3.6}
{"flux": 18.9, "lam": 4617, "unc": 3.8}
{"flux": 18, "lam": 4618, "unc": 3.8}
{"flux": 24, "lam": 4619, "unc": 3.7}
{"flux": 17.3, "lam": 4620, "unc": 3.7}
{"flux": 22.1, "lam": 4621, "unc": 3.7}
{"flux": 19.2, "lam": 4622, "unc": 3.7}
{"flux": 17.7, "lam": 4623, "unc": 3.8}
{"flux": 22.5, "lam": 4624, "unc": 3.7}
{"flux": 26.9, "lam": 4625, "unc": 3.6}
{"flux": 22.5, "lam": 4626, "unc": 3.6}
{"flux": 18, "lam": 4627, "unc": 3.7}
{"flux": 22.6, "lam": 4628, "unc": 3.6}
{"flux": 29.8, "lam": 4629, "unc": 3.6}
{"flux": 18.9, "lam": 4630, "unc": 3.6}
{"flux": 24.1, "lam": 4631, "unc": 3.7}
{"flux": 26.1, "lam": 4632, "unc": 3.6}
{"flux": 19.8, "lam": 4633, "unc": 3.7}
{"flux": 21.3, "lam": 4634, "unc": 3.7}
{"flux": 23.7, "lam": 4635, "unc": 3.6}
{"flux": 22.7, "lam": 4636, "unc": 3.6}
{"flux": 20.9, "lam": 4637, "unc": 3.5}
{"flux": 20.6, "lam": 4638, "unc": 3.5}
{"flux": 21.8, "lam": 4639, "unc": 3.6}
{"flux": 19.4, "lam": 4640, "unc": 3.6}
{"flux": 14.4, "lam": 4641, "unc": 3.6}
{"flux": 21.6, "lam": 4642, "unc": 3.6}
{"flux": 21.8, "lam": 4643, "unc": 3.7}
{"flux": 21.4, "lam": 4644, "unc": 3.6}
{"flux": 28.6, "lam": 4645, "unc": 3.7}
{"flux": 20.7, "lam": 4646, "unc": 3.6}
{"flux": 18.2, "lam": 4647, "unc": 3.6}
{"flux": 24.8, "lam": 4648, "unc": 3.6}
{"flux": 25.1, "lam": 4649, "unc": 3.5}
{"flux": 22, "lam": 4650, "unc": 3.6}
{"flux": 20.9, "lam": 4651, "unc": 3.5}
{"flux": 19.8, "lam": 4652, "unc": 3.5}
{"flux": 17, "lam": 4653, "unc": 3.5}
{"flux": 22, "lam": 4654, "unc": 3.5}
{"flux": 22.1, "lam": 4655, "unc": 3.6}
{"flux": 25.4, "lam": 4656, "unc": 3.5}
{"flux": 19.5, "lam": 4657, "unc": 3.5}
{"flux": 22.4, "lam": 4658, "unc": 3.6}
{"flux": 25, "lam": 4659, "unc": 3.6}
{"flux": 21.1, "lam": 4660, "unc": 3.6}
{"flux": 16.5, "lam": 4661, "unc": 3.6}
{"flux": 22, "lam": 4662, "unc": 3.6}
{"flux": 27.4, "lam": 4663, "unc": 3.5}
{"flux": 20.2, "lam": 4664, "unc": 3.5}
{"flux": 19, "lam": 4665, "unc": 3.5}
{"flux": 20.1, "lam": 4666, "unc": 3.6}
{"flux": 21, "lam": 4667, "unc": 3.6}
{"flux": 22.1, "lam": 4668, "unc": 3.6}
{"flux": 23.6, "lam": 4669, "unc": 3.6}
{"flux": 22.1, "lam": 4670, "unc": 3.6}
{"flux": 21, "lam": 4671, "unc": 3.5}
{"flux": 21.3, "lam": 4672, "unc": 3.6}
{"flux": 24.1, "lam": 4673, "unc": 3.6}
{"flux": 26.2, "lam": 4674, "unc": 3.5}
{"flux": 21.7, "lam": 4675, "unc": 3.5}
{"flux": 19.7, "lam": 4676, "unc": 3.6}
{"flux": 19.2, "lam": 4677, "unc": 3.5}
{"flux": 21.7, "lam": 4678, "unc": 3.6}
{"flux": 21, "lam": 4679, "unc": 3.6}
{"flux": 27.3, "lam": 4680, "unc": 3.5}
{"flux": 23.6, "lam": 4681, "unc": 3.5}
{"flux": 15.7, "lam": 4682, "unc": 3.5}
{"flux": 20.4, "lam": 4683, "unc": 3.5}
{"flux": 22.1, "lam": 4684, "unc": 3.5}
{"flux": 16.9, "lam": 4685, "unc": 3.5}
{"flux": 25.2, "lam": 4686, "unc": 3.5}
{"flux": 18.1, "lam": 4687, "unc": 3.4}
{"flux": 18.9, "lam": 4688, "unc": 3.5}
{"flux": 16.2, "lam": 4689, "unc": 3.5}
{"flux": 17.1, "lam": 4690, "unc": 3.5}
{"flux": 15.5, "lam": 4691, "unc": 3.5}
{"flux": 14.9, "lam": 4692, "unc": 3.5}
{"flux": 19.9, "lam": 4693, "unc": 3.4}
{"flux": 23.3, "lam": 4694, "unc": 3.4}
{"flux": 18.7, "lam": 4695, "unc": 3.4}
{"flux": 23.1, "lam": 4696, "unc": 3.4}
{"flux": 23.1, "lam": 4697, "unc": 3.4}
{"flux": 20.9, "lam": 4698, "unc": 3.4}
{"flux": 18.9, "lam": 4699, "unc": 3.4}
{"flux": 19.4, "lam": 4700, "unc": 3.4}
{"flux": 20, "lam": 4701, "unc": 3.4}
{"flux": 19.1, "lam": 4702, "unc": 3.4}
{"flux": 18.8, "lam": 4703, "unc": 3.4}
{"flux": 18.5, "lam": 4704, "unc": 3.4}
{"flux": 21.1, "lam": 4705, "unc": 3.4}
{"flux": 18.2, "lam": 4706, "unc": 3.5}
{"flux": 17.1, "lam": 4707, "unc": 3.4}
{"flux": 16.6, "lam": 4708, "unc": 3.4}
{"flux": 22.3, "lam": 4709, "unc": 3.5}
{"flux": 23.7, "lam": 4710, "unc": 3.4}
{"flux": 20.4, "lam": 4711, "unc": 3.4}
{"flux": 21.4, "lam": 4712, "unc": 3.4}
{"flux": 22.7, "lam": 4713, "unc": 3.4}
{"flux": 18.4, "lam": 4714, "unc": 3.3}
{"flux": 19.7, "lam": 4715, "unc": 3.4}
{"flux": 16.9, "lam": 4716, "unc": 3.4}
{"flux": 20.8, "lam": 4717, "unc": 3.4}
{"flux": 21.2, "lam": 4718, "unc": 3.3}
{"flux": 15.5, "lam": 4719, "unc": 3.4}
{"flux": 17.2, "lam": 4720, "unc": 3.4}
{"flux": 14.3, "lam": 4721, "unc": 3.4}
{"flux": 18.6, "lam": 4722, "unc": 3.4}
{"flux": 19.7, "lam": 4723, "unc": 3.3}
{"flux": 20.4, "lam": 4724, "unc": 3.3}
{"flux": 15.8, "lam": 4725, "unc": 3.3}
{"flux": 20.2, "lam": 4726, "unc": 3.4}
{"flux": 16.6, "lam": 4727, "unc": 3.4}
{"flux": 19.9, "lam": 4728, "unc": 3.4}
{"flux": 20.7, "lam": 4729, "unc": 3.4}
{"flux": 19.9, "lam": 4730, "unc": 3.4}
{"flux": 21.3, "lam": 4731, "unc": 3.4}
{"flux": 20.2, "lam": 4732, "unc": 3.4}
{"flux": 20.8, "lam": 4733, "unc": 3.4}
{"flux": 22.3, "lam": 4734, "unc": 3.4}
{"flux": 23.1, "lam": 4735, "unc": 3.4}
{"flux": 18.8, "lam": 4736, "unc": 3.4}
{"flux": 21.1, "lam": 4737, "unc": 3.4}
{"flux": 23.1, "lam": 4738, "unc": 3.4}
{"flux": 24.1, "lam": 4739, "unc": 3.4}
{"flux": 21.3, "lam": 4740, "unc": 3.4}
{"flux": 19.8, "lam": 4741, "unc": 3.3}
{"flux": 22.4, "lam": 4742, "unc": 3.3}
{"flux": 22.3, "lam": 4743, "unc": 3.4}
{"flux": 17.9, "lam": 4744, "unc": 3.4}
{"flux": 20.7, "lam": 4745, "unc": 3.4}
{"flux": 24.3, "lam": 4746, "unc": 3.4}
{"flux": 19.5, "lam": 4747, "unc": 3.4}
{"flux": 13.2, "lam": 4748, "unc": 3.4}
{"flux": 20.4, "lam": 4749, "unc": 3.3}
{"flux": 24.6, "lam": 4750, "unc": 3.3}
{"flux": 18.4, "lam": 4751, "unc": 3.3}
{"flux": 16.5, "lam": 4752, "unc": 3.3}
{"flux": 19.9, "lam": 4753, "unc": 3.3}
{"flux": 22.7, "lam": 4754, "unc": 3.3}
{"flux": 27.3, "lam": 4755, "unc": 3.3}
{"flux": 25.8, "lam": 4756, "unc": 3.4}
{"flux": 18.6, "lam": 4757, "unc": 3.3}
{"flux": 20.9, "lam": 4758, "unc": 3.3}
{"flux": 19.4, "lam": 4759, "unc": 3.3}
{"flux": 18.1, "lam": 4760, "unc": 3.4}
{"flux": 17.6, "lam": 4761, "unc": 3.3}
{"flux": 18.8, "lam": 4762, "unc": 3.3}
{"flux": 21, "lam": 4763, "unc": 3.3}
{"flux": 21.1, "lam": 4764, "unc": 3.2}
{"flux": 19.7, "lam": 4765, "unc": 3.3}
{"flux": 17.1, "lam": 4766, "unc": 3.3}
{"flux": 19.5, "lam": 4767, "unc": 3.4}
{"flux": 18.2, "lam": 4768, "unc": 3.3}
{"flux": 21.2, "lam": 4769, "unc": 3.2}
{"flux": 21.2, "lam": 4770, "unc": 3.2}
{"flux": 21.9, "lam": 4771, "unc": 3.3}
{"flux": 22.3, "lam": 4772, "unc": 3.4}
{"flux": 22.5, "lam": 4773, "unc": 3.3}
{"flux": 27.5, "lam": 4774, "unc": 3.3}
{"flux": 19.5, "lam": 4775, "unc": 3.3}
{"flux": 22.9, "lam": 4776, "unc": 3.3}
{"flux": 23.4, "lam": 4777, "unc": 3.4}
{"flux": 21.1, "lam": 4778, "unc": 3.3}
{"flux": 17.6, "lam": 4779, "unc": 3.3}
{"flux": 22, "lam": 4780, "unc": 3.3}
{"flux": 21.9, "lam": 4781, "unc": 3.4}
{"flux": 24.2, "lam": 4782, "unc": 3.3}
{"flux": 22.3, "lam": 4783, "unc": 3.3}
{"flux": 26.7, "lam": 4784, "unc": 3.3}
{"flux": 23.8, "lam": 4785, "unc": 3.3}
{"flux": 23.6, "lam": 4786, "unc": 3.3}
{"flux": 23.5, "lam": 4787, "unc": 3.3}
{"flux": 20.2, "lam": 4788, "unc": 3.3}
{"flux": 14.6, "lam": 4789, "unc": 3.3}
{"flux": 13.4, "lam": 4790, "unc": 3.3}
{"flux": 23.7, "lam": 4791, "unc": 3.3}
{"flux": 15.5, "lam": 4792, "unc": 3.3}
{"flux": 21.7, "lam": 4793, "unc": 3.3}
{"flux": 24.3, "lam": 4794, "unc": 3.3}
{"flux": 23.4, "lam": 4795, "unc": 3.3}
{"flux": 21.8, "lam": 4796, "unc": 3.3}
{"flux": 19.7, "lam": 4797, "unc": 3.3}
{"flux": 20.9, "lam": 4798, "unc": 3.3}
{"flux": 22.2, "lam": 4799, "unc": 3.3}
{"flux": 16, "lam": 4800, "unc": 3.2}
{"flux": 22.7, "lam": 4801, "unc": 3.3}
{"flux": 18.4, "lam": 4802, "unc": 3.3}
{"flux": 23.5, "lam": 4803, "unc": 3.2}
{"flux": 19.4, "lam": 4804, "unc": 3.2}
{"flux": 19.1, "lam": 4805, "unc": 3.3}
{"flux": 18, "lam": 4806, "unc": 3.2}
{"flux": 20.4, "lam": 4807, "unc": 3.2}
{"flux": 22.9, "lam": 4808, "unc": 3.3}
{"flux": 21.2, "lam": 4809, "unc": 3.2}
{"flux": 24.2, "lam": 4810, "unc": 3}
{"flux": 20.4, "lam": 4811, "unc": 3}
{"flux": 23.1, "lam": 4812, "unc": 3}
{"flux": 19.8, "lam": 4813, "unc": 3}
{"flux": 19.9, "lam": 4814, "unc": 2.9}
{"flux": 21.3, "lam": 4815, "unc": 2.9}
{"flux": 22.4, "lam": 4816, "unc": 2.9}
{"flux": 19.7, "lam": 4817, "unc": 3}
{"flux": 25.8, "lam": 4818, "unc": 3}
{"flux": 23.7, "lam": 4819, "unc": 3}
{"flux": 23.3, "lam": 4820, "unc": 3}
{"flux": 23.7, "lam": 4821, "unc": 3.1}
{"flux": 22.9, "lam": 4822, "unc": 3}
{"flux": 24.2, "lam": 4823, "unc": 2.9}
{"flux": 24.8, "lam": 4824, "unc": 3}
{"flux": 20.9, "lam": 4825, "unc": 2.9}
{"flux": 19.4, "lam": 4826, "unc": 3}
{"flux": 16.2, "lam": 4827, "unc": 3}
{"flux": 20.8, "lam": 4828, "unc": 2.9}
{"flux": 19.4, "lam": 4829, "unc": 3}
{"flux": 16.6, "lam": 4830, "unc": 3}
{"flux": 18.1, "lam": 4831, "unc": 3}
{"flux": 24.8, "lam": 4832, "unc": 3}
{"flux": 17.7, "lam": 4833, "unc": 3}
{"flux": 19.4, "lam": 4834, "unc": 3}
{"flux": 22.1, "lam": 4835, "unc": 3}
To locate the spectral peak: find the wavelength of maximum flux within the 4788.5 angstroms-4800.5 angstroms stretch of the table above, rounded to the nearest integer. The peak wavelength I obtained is 4794 angstroms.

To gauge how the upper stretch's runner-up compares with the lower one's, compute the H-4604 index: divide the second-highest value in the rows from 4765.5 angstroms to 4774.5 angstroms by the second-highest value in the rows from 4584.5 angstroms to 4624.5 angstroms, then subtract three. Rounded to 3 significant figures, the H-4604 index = -2.16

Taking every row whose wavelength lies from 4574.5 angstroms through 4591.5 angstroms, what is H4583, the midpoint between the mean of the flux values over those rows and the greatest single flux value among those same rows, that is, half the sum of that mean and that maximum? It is 25.3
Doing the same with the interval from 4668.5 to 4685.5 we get 24.5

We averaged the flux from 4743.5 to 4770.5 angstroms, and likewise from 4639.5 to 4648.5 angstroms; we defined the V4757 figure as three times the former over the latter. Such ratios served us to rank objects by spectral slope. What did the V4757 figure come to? 2.85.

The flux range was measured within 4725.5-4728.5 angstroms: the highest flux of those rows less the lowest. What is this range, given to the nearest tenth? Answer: 3.6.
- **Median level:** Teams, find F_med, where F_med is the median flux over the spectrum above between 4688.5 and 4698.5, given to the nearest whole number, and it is 19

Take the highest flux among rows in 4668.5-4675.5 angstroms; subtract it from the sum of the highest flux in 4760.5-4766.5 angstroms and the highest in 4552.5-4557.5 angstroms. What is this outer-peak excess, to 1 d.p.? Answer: 19.3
